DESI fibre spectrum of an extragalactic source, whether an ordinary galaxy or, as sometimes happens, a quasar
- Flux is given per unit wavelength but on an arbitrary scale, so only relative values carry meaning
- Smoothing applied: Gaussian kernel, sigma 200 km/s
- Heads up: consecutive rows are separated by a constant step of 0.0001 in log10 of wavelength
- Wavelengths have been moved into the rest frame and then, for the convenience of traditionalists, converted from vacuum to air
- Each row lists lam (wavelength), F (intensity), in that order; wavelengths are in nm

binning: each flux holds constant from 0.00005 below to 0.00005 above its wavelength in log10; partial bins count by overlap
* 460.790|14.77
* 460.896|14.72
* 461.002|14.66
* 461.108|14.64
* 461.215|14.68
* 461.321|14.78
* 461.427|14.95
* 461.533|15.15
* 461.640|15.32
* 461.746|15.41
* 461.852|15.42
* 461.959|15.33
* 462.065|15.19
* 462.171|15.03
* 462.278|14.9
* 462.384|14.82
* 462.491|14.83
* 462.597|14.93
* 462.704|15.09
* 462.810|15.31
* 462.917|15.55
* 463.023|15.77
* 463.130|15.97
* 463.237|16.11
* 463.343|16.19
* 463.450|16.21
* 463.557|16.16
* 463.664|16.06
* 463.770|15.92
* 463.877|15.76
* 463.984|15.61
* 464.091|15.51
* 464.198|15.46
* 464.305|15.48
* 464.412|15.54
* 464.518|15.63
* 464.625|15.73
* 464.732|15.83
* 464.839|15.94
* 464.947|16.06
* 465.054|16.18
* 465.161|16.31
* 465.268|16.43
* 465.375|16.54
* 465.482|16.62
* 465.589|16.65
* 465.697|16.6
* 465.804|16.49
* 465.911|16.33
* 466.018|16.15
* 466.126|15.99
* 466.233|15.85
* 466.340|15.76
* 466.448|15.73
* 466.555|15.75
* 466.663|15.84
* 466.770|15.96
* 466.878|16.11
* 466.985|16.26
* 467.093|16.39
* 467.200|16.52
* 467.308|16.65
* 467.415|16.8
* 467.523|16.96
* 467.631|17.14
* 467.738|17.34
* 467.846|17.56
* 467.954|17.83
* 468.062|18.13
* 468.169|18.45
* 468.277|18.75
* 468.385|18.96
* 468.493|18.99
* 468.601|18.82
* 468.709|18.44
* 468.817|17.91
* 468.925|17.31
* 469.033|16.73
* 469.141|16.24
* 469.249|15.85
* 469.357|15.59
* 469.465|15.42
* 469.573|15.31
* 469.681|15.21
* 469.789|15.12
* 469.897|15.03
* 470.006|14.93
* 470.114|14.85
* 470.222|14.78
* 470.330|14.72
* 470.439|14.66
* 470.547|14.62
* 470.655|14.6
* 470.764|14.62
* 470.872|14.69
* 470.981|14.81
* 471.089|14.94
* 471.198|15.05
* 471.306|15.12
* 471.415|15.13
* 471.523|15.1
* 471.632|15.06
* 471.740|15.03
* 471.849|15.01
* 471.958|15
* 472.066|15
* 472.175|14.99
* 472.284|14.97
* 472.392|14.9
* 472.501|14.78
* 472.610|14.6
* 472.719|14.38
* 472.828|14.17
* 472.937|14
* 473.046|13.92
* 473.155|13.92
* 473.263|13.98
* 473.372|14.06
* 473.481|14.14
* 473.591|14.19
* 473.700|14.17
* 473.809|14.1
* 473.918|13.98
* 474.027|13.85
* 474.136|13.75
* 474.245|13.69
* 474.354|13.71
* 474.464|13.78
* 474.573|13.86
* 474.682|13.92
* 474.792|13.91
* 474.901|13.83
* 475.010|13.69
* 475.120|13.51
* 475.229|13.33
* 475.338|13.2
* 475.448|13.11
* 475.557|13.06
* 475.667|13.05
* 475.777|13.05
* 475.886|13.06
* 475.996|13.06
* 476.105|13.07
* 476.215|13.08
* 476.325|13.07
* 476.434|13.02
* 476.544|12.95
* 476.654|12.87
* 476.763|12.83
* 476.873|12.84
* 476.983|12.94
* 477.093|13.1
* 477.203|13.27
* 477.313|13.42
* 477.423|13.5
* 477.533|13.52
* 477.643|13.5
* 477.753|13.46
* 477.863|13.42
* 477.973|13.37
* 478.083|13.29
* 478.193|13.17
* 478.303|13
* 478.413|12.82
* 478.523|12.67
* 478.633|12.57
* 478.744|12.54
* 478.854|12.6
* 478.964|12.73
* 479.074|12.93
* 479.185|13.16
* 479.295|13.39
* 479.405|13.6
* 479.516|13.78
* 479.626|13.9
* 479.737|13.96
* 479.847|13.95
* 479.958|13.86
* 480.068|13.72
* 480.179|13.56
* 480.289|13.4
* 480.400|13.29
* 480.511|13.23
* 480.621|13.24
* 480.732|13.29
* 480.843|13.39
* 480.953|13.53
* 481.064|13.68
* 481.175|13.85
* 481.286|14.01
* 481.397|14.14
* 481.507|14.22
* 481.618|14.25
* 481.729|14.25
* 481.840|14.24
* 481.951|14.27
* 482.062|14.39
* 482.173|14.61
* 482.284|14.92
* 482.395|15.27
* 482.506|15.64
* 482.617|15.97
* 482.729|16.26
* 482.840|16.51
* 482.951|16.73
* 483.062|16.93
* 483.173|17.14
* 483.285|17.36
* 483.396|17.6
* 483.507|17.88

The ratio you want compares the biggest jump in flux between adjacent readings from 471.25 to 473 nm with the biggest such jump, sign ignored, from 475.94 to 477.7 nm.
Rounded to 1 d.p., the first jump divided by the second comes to 1.3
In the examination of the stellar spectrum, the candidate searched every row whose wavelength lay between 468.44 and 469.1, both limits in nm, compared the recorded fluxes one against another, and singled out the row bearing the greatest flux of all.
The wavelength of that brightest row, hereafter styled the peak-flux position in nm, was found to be 468.493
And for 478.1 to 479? 478.193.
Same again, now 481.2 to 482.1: 482.062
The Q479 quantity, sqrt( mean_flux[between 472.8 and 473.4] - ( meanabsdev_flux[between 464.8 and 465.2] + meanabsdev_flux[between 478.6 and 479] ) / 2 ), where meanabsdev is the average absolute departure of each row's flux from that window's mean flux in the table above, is 3.73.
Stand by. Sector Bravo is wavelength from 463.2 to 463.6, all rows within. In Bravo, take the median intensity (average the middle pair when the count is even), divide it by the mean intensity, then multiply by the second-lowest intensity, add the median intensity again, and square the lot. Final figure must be 1046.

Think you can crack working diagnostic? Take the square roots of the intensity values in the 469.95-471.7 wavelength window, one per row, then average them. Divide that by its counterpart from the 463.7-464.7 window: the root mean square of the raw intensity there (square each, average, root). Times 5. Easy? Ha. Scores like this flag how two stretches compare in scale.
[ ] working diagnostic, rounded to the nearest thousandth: 1.233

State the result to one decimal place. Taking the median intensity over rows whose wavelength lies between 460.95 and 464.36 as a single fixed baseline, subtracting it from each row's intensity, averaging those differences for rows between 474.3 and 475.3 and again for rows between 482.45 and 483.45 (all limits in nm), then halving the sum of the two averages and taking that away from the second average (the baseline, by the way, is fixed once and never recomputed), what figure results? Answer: 1.5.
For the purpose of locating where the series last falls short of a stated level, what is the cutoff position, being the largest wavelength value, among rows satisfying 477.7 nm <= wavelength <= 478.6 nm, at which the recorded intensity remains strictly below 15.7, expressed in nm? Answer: 478.523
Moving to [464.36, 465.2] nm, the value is 464.518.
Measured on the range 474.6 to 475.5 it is 475.448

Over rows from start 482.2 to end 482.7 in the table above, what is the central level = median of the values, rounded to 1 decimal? 15.5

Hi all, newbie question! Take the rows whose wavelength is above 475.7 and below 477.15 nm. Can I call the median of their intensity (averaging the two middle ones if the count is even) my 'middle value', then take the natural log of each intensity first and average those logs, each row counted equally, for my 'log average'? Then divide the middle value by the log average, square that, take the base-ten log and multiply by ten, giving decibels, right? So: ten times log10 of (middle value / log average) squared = 14.1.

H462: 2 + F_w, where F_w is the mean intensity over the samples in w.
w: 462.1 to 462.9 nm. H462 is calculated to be 17.0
